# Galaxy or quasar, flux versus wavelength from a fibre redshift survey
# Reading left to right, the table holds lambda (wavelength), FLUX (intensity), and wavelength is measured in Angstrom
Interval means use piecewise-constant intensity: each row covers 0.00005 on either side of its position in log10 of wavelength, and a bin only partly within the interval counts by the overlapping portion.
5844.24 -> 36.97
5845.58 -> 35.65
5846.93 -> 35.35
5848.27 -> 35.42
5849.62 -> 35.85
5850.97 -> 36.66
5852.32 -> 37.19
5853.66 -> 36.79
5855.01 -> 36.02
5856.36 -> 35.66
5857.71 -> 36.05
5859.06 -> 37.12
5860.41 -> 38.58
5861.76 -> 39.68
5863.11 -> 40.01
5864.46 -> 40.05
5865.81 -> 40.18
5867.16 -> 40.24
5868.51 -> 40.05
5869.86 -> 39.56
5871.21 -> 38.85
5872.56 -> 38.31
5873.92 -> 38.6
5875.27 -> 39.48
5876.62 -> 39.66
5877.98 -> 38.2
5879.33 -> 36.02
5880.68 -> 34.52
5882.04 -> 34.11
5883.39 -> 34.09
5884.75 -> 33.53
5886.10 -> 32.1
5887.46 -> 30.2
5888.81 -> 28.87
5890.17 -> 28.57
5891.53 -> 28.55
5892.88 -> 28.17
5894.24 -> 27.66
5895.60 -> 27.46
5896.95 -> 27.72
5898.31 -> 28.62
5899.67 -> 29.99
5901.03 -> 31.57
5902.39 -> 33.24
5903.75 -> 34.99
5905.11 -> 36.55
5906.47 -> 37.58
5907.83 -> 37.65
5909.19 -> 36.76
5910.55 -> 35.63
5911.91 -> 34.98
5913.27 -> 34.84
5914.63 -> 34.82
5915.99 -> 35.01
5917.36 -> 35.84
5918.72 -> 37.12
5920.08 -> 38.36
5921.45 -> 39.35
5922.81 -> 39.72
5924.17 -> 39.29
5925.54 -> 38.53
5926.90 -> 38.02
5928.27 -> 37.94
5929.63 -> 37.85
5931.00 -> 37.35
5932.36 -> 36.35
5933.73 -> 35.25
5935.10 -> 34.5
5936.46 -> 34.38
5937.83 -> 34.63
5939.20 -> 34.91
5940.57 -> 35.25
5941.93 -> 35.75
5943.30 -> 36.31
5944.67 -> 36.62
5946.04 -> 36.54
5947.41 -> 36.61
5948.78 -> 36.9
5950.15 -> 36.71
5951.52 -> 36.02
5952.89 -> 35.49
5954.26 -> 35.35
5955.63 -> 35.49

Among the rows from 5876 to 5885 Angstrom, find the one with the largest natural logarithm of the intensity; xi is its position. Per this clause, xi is 5876.62 Angstrom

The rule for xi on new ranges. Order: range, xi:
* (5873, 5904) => 5876.62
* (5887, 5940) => 5922.81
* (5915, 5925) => 5922.81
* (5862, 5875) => 5867.16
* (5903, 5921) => 5920.08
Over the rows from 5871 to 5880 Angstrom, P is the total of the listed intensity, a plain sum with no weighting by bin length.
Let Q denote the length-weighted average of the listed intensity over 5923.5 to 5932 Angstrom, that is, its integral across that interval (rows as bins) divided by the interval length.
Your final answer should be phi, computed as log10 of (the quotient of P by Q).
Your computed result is 0.85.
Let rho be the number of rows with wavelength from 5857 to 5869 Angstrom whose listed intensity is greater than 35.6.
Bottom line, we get 9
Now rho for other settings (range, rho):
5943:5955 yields 7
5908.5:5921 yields 5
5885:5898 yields 0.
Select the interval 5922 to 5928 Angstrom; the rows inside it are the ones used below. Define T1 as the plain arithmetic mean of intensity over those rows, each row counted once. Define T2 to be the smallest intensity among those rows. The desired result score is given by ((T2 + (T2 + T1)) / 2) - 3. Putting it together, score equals 54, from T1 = 39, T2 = 38.02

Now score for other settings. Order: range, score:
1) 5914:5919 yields 50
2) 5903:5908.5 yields 50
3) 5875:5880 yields 52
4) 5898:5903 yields 41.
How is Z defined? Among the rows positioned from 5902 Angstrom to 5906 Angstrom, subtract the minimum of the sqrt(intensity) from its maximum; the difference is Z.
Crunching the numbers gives 0.28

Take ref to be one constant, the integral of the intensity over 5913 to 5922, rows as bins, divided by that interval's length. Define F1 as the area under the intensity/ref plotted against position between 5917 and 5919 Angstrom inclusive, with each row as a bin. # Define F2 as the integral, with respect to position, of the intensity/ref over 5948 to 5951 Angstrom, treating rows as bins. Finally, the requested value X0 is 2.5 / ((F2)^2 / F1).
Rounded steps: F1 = 2.00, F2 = 3.02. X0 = 0.55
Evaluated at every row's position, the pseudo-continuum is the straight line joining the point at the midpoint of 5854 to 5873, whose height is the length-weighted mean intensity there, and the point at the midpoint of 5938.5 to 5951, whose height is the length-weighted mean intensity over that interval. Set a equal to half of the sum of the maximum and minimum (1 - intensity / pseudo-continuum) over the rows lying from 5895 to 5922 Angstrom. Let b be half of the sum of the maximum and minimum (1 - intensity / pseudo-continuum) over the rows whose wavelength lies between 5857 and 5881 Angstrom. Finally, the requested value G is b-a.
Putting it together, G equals -0.08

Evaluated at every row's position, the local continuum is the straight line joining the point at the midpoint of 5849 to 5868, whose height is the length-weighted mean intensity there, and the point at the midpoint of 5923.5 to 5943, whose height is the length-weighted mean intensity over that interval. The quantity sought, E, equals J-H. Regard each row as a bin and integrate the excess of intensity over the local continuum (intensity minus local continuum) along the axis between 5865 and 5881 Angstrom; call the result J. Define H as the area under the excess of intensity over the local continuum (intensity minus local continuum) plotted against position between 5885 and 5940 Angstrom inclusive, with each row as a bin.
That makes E 159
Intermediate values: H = -140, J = 18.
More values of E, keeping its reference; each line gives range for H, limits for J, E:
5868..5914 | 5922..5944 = 154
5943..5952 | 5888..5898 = -94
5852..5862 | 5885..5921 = -141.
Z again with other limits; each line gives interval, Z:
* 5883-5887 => 0.17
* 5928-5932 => 0.05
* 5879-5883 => 0.16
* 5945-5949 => 0.03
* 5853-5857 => 0.09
